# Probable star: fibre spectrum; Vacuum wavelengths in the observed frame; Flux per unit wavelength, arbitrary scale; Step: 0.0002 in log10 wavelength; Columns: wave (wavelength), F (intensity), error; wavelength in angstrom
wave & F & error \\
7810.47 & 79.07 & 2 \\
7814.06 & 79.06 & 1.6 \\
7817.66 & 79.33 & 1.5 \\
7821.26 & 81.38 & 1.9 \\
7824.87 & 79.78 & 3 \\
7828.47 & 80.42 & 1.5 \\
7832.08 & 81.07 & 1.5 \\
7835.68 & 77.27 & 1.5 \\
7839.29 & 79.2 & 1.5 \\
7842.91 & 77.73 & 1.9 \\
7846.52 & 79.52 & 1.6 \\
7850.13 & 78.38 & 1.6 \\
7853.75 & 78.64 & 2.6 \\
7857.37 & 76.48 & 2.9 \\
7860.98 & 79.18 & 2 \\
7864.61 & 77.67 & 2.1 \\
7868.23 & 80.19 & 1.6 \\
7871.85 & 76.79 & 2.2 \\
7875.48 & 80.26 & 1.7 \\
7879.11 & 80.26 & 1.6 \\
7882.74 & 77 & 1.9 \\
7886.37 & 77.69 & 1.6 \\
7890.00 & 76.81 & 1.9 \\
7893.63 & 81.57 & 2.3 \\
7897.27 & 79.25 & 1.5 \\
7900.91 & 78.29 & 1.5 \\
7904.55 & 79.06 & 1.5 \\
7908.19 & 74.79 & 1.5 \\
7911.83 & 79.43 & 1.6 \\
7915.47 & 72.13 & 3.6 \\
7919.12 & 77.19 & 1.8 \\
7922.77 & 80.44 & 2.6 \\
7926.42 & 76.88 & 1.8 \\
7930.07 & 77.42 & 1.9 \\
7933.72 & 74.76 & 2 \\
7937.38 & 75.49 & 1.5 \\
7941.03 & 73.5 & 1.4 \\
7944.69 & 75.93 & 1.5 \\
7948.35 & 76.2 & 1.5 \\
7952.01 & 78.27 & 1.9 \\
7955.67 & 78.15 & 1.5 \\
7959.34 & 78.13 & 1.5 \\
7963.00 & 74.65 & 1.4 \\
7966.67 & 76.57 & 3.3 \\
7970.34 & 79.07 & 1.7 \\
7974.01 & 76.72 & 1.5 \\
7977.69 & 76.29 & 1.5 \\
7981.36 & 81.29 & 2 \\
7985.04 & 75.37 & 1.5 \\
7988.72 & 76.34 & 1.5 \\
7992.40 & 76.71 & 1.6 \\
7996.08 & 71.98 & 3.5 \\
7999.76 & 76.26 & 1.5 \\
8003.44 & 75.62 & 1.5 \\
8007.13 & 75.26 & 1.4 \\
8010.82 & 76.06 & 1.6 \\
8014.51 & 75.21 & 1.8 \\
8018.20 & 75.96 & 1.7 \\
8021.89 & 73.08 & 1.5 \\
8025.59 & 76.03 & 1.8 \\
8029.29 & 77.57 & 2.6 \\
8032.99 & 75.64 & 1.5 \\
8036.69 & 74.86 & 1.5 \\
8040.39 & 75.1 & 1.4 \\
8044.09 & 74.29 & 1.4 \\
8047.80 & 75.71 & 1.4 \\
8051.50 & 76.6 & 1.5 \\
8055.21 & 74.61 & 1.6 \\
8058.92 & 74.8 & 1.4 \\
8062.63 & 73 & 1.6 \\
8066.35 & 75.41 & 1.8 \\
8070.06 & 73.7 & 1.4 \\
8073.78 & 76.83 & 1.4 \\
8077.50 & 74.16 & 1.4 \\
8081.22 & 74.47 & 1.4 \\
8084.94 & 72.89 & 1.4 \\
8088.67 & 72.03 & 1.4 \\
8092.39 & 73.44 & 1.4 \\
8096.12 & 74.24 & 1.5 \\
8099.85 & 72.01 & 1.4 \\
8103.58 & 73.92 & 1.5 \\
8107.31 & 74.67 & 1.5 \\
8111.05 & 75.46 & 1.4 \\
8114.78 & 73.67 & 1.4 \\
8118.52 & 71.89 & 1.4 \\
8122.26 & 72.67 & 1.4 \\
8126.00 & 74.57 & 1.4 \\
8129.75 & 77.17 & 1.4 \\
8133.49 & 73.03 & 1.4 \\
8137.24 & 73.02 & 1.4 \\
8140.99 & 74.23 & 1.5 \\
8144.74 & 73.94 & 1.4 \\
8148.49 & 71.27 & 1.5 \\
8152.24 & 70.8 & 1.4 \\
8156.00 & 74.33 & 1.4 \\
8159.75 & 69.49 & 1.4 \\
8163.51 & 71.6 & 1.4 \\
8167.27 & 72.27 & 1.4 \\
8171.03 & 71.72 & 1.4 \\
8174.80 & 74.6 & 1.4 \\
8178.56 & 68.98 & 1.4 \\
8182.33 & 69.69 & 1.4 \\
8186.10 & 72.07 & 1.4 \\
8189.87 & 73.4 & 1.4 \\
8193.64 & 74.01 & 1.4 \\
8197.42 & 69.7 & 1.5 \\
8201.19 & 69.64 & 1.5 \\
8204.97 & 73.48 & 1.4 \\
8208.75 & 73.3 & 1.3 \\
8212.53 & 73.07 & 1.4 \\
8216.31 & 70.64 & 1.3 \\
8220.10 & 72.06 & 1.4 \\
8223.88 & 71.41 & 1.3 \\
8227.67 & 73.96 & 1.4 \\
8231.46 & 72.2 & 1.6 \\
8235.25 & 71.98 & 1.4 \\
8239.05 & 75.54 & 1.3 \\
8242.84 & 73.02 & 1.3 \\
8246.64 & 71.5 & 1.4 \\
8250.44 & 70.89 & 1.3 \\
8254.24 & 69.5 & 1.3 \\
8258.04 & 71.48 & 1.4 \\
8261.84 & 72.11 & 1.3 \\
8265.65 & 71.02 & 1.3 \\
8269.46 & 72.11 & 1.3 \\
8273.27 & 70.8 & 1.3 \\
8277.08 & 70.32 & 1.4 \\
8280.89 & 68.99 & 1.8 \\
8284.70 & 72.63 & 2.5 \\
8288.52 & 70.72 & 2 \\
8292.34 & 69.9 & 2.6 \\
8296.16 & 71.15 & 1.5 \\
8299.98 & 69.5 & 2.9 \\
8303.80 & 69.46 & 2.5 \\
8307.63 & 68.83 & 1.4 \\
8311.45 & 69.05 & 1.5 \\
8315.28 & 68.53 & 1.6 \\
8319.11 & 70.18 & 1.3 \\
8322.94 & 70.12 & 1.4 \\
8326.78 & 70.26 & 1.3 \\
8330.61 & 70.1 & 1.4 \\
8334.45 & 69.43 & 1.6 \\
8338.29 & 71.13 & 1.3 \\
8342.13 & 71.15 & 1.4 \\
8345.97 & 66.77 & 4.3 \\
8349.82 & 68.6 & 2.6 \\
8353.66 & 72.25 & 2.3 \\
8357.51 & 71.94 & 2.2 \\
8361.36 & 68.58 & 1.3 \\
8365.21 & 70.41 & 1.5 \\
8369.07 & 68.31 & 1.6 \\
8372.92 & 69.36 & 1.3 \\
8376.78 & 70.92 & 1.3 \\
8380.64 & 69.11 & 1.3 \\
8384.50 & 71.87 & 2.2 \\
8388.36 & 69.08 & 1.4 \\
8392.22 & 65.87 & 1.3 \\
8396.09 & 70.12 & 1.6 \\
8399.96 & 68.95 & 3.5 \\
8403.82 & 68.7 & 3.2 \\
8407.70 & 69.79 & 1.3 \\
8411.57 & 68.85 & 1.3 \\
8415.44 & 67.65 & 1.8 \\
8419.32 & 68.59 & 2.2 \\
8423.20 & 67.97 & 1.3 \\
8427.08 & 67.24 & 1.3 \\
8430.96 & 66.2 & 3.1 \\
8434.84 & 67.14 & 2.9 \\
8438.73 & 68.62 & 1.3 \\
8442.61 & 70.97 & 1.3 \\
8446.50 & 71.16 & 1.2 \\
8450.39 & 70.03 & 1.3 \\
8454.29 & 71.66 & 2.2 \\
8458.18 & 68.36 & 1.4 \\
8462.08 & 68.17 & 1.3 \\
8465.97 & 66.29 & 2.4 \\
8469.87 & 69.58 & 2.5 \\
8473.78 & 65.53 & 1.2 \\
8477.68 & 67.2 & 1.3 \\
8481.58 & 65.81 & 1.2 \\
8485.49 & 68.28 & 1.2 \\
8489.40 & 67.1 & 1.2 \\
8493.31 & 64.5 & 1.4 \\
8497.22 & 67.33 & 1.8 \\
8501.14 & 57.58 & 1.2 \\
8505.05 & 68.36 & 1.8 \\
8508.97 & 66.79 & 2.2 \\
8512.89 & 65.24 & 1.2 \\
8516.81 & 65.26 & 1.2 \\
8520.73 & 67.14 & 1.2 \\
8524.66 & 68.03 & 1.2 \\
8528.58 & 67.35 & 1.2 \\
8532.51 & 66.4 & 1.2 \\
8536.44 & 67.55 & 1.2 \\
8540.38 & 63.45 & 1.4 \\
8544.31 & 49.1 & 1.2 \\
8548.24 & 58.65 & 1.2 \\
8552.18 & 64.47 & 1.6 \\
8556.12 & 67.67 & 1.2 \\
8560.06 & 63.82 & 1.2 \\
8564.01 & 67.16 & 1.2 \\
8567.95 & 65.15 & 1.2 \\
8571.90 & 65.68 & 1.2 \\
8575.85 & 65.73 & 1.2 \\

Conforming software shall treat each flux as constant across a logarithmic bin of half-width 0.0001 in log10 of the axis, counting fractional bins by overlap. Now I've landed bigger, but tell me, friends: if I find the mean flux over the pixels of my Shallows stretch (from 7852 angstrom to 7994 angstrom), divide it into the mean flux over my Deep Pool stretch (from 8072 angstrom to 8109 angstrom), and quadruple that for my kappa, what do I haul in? 3.81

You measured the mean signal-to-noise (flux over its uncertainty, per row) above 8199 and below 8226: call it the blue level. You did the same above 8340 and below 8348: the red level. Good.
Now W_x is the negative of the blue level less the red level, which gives -19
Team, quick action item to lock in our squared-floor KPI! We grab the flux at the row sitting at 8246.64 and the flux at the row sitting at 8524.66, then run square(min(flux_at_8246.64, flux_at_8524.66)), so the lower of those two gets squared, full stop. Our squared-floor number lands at 4628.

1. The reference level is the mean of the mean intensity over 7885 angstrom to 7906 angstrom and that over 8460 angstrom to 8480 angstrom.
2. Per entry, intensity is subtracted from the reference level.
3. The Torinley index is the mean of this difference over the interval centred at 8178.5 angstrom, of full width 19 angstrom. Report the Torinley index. 2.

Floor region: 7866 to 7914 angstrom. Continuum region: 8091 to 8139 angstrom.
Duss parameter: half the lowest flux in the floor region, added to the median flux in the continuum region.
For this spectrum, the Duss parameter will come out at 111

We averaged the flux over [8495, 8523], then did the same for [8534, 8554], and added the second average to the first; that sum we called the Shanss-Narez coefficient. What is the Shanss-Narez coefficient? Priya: 126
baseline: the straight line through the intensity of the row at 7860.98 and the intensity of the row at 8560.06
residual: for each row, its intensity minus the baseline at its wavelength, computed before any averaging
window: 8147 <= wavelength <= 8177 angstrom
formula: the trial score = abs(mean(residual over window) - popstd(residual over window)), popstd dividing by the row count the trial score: 2.3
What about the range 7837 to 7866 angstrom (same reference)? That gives 1.9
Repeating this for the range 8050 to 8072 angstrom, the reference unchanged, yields 1.2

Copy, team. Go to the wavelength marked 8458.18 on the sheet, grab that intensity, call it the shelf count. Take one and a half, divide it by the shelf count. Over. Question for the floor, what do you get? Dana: 0.0219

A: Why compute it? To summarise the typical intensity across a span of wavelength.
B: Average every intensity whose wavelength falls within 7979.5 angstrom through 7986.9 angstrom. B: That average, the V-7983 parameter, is 78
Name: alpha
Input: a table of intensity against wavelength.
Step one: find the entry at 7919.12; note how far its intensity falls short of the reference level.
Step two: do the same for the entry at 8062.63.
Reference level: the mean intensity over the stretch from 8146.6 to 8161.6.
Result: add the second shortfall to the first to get -7.2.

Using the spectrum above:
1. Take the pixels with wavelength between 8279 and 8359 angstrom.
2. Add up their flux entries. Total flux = 1471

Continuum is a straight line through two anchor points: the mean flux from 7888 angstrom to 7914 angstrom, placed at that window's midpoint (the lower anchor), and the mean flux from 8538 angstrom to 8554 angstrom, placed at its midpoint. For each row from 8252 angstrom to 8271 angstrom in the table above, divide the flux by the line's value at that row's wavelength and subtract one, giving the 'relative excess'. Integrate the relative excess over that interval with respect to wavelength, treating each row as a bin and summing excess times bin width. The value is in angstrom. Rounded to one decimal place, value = 1.0 angstrom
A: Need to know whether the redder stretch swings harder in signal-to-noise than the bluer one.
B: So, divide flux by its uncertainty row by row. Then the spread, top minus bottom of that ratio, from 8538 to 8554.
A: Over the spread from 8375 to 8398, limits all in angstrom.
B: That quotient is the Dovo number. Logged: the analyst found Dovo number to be 0.39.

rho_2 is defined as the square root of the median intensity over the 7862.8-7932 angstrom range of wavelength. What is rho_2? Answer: 8.8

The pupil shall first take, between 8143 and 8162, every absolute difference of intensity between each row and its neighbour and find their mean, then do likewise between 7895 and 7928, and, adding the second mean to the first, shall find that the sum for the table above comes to 7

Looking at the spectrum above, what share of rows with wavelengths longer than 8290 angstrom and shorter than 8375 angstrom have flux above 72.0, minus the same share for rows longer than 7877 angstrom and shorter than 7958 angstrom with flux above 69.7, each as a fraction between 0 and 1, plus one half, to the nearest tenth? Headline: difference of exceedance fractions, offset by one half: -0.5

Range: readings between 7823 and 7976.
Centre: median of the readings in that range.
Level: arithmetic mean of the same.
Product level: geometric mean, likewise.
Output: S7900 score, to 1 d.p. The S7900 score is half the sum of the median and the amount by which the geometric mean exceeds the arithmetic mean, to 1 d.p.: 39.0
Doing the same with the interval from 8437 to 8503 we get 34.0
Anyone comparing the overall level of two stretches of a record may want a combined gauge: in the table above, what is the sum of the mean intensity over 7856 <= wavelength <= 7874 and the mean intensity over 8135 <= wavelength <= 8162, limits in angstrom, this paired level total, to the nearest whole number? 151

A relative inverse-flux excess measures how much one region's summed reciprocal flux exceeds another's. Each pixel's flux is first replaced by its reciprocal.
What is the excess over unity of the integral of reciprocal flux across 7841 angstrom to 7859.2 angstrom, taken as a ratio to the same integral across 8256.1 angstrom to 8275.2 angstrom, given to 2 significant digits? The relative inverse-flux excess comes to -0.13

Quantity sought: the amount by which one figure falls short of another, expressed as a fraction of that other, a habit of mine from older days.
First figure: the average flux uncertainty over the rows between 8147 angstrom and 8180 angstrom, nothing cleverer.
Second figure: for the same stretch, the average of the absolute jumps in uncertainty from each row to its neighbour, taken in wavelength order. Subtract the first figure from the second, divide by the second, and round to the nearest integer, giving -112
